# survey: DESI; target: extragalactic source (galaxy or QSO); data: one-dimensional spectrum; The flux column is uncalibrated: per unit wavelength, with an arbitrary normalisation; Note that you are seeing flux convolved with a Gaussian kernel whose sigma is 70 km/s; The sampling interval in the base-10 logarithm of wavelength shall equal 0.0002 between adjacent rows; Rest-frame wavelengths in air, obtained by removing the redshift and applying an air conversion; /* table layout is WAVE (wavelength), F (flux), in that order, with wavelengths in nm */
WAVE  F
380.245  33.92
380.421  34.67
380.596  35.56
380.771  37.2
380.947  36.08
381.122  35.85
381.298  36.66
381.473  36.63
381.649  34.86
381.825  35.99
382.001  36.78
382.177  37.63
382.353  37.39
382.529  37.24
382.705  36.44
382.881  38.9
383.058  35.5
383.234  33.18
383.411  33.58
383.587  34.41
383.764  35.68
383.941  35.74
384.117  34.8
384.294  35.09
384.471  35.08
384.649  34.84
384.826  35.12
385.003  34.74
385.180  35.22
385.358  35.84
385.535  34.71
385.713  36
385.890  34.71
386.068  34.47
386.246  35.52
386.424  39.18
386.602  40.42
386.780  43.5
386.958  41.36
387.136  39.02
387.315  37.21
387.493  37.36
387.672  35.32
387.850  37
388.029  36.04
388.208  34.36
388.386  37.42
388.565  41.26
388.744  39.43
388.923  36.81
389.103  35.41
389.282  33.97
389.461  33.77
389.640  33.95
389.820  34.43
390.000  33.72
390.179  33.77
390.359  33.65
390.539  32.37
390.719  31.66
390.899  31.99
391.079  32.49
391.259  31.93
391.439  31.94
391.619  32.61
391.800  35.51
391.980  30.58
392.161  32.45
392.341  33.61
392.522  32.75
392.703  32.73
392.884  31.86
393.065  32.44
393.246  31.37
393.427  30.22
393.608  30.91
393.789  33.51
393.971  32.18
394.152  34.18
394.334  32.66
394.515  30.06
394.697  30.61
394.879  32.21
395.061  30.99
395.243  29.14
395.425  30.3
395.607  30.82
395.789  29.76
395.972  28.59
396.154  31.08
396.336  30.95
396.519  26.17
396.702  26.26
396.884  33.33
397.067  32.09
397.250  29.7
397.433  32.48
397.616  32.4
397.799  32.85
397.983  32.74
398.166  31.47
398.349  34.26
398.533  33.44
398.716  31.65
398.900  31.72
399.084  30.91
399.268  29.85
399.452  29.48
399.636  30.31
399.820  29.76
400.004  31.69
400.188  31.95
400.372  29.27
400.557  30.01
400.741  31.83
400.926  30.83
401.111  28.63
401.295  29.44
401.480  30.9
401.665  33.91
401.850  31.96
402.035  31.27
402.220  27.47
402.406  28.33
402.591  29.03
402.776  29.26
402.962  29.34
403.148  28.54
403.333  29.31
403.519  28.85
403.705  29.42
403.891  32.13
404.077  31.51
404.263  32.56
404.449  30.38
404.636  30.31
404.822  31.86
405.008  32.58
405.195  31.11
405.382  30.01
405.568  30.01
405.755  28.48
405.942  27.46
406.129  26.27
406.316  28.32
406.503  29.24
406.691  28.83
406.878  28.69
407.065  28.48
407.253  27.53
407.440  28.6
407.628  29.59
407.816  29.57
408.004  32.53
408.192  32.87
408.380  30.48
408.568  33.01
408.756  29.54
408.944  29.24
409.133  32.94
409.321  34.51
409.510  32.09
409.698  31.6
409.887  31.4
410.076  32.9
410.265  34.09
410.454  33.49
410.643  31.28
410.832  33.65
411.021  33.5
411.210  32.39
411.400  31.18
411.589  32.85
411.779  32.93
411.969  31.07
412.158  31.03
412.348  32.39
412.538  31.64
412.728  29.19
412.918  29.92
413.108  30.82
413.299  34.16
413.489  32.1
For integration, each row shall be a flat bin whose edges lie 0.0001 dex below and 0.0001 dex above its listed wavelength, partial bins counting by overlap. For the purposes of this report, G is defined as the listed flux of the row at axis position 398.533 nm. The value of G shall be 33.44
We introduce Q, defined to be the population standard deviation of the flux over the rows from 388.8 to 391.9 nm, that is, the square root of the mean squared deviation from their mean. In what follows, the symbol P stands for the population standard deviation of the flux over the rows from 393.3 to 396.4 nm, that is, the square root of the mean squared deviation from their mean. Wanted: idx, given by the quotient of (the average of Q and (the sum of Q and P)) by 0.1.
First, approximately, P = 1.43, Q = 1.41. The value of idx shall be 21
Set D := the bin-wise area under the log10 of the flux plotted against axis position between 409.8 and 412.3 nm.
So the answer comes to 3.78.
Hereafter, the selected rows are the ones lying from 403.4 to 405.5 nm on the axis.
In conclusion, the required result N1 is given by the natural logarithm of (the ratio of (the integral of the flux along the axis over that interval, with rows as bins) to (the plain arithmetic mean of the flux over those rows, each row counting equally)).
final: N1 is 0.741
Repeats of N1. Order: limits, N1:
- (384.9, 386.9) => 0.695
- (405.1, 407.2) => 0.741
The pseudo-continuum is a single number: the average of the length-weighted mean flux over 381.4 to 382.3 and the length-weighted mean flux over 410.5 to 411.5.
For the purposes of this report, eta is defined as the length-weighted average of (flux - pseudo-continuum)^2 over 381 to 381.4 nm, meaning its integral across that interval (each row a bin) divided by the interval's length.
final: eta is 3.5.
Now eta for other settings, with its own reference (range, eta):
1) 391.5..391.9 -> 2.9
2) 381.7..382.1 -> 3.8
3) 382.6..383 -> 11.0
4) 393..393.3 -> 6.6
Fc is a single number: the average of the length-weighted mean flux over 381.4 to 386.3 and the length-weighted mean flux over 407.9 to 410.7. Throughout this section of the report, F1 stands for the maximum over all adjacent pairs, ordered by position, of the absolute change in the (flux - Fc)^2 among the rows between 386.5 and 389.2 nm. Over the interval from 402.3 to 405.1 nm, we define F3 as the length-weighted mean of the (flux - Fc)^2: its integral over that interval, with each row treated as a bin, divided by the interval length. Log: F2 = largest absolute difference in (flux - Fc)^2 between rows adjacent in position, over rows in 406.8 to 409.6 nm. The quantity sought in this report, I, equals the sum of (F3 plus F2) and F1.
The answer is 86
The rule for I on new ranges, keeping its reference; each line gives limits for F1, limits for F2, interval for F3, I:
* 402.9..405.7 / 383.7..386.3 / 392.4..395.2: 26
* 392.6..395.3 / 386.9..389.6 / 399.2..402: 68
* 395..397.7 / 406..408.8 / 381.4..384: 91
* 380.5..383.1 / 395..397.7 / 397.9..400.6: 89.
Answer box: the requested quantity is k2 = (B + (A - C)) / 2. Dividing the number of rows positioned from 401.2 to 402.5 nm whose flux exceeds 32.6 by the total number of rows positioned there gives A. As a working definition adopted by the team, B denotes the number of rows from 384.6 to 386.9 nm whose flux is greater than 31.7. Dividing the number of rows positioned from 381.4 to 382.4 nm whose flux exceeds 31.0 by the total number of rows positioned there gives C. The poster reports 6.1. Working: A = 0.14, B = 13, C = 1.0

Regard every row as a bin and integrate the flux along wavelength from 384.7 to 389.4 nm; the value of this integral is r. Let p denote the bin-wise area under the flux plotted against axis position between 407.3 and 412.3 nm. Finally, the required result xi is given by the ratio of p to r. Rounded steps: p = 159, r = 174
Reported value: 0.92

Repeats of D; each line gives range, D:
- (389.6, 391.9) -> 3.49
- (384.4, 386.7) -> 3.57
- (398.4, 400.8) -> 3.58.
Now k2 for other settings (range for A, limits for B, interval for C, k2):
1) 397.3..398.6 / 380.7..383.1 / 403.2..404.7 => 7.1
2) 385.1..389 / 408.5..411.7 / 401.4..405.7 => 5.8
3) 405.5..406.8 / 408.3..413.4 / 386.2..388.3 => 6.5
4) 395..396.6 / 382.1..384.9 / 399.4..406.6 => 7.8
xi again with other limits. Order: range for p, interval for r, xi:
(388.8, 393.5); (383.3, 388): 0.91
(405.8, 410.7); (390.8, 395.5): 1.00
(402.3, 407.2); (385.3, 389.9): 0.86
